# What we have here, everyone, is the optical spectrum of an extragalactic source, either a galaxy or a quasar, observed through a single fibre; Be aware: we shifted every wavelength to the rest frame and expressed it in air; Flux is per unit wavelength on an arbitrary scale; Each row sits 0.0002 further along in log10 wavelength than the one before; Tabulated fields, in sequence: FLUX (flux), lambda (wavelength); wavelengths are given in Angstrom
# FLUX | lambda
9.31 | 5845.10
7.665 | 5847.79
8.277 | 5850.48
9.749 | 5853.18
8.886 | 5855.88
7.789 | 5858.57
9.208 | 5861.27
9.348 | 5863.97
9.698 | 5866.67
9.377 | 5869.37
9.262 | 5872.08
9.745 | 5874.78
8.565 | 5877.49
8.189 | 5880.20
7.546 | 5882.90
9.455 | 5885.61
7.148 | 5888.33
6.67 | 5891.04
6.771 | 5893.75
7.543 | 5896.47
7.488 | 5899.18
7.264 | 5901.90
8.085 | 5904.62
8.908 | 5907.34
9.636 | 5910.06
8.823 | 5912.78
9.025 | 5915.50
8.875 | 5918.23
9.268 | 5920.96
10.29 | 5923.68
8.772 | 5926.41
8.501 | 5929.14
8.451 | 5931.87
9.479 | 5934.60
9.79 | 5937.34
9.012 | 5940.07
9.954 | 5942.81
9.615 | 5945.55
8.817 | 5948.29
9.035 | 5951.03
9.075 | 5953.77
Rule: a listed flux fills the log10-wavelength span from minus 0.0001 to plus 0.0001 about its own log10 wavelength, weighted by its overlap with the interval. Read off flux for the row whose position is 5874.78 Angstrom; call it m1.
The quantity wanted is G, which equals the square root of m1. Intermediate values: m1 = 9.745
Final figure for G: 3.12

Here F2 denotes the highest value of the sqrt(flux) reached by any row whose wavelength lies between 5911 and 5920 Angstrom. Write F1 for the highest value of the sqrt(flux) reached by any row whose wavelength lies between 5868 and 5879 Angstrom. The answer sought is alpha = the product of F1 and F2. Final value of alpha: 9.4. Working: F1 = 3.12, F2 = 3.00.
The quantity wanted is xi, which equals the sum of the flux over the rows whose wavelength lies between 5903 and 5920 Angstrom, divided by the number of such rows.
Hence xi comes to 8.89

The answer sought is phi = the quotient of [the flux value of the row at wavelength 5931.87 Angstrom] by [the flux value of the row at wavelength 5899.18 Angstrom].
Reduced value 1.13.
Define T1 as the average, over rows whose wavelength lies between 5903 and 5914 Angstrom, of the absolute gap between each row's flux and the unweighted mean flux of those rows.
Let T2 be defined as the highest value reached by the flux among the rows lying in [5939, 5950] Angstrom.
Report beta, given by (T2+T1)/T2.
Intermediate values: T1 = 0.41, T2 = 9.954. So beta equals 1.04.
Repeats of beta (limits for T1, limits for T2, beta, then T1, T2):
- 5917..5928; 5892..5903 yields 1.07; 0.49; 7.543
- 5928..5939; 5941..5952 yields 1.06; 0.58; 9.954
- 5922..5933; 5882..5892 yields 1.07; 0.64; 9.455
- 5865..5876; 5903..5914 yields 1.02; 0.20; 9.636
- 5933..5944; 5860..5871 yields 1.03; 0.31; 9.698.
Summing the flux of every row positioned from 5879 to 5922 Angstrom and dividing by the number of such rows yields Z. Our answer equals 8.17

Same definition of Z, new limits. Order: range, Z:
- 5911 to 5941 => 9.12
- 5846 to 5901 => 8.42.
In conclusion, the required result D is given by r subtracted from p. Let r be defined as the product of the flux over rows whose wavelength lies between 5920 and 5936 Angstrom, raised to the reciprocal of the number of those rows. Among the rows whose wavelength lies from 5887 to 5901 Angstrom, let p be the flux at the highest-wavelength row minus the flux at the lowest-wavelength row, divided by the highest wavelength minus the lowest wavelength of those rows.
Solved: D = -9.1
